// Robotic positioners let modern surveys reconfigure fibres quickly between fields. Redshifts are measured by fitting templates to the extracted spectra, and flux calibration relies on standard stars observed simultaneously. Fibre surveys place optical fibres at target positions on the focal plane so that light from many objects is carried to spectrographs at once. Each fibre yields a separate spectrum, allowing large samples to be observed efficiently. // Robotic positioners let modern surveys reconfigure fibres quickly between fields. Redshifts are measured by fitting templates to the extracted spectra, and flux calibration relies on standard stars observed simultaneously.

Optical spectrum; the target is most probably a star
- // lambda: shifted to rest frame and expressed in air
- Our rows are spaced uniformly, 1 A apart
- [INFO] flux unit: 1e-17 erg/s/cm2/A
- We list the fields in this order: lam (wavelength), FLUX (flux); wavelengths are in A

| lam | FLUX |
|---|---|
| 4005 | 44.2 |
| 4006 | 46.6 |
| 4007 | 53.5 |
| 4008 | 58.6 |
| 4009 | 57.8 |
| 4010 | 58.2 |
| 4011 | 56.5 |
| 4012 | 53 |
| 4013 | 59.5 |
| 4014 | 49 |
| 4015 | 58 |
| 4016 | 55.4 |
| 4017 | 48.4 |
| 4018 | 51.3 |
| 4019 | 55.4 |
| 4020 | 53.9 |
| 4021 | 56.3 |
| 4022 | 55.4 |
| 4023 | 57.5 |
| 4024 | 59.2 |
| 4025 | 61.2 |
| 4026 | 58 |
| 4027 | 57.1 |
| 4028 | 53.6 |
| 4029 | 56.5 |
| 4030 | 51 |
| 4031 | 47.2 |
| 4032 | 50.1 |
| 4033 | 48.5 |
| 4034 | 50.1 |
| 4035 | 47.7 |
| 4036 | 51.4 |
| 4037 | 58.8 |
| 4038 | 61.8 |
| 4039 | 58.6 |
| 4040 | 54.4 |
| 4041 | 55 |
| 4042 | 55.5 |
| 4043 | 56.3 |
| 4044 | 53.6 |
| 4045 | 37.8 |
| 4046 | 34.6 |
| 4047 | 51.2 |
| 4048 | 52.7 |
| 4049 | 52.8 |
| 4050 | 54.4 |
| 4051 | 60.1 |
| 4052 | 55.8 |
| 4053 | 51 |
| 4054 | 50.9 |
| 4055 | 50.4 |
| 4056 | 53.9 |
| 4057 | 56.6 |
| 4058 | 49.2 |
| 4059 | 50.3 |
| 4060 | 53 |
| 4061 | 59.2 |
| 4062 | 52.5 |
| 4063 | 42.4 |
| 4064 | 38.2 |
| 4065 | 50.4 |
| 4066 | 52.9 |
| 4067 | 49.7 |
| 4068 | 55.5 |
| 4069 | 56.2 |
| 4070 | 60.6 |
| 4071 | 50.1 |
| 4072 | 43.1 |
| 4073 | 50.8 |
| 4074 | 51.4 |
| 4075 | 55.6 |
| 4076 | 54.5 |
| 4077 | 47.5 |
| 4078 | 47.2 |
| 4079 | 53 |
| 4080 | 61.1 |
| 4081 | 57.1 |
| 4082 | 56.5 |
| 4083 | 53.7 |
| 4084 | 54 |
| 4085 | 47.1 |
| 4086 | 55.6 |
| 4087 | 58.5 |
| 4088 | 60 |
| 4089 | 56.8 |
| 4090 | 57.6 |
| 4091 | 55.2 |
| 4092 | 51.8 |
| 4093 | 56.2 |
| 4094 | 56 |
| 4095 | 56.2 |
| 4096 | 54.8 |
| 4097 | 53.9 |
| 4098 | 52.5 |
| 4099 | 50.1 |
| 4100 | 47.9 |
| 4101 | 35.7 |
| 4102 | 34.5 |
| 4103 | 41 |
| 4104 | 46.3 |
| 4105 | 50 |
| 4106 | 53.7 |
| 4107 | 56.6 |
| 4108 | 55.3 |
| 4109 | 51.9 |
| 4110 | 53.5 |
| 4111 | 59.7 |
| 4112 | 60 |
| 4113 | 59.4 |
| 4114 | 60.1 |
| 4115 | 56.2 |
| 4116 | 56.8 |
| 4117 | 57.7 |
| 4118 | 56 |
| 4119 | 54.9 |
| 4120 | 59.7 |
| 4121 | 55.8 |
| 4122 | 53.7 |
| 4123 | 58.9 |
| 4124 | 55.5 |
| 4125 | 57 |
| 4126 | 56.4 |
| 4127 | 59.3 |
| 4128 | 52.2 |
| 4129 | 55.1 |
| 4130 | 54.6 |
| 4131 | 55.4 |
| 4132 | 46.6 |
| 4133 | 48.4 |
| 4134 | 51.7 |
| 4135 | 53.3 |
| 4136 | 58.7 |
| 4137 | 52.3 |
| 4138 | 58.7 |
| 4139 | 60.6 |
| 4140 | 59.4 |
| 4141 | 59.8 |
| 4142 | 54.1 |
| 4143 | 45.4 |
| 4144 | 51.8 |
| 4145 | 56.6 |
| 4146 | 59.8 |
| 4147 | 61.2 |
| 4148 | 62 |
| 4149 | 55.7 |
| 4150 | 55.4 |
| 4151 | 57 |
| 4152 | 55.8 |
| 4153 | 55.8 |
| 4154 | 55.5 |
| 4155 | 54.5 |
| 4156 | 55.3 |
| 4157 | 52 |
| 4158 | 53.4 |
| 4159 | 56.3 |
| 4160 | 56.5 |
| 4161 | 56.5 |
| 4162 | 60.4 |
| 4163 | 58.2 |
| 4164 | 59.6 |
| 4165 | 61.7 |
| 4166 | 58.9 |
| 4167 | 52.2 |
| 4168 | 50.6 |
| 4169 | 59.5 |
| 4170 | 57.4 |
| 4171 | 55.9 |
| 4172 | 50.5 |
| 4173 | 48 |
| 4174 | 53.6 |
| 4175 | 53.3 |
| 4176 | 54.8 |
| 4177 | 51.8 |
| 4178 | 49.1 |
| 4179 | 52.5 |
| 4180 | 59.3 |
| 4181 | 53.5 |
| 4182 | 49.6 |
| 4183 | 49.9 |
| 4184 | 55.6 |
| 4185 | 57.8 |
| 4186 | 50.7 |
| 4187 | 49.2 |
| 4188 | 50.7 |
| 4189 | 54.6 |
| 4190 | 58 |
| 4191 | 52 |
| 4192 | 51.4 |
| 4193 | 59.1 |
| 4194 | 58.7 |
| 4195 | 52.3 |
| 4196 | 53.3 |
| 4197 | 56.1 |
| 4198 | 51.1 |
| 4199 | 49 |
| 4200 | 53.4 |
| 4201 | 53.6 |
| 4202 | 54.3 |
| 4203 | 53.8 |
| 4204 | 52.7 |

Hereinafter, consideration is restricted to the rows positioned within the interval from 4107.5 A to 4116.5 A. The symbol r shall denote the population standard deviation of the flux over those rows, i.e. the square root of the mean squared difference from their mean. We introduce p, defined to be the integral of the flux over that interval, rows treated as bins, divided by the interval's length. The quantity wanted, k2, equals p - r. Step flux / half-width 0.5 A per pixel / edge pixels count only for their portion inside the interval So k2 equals 54.1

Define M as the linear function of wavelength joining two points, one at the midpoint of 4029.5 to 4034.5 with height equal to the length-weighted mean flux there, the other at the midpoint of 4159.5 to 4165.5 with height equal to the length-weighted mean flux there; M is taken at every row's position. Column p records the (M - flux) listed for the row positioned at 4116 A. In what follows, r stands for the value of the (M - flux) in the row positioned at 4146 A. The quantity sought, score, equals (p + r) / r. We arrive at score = 1.6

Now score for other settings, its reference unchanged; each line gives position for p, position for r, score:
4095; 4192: 0.8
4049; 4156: 0.3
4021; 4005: -1.4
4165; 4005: 0.2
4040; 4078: 0.2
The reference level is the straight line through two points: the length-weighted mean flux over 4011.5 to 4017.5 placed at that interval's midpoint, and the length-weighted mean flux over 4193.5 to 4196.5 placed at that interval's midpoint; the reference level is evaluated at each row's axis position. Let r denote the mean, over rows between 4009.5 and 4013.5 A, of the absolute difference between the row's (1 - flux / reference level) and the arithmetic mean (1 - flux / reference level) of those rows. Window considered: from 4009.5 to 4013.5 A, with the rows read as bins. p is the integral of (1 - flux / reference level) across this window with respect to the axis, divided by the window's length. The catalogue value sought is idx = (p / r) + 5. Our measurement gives 3.6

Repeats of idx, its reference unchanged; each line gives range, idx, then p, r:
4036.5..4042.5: 3.6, -0.062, 0.04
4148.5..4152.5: 2.2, -0.026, 0.01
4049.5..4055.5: 5.1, 0.006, 0.06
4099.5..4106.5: 6.7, 0.187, 0.11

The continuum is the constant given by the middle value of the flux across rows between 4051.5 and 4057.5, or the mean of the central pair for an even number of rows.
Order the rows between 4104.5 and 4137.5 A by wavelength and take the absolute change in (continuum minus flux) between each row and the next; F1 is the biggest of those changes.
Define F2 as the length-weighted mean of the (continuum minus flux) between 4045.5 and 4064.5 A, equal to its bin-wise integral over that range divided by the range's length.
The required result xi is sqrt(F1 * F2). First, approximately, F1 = 8.8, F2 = 1.4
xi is 3.6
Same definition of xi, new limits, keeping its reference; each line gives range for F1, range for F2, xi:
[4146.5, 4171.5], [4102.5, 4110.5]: 3.5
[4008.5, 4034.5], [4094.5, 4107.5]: 6.3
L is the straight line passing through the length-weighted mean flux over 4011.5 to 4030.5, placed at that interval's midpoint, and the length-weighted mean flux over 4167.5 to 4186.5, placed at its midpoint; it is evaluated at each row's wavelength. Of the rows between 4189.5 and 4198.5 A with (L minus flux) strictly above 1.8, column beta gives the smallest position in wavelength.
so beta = 4198 A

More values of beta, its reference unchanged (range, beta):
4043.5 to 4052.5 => 4045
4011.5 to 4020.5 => 4012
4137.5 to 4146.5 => 4143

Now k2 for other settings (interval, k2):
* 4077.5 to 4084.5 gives 50.7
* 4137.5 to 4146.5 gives 51.5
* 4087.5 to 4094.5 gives 53.9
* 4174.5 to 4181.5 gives 50.6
